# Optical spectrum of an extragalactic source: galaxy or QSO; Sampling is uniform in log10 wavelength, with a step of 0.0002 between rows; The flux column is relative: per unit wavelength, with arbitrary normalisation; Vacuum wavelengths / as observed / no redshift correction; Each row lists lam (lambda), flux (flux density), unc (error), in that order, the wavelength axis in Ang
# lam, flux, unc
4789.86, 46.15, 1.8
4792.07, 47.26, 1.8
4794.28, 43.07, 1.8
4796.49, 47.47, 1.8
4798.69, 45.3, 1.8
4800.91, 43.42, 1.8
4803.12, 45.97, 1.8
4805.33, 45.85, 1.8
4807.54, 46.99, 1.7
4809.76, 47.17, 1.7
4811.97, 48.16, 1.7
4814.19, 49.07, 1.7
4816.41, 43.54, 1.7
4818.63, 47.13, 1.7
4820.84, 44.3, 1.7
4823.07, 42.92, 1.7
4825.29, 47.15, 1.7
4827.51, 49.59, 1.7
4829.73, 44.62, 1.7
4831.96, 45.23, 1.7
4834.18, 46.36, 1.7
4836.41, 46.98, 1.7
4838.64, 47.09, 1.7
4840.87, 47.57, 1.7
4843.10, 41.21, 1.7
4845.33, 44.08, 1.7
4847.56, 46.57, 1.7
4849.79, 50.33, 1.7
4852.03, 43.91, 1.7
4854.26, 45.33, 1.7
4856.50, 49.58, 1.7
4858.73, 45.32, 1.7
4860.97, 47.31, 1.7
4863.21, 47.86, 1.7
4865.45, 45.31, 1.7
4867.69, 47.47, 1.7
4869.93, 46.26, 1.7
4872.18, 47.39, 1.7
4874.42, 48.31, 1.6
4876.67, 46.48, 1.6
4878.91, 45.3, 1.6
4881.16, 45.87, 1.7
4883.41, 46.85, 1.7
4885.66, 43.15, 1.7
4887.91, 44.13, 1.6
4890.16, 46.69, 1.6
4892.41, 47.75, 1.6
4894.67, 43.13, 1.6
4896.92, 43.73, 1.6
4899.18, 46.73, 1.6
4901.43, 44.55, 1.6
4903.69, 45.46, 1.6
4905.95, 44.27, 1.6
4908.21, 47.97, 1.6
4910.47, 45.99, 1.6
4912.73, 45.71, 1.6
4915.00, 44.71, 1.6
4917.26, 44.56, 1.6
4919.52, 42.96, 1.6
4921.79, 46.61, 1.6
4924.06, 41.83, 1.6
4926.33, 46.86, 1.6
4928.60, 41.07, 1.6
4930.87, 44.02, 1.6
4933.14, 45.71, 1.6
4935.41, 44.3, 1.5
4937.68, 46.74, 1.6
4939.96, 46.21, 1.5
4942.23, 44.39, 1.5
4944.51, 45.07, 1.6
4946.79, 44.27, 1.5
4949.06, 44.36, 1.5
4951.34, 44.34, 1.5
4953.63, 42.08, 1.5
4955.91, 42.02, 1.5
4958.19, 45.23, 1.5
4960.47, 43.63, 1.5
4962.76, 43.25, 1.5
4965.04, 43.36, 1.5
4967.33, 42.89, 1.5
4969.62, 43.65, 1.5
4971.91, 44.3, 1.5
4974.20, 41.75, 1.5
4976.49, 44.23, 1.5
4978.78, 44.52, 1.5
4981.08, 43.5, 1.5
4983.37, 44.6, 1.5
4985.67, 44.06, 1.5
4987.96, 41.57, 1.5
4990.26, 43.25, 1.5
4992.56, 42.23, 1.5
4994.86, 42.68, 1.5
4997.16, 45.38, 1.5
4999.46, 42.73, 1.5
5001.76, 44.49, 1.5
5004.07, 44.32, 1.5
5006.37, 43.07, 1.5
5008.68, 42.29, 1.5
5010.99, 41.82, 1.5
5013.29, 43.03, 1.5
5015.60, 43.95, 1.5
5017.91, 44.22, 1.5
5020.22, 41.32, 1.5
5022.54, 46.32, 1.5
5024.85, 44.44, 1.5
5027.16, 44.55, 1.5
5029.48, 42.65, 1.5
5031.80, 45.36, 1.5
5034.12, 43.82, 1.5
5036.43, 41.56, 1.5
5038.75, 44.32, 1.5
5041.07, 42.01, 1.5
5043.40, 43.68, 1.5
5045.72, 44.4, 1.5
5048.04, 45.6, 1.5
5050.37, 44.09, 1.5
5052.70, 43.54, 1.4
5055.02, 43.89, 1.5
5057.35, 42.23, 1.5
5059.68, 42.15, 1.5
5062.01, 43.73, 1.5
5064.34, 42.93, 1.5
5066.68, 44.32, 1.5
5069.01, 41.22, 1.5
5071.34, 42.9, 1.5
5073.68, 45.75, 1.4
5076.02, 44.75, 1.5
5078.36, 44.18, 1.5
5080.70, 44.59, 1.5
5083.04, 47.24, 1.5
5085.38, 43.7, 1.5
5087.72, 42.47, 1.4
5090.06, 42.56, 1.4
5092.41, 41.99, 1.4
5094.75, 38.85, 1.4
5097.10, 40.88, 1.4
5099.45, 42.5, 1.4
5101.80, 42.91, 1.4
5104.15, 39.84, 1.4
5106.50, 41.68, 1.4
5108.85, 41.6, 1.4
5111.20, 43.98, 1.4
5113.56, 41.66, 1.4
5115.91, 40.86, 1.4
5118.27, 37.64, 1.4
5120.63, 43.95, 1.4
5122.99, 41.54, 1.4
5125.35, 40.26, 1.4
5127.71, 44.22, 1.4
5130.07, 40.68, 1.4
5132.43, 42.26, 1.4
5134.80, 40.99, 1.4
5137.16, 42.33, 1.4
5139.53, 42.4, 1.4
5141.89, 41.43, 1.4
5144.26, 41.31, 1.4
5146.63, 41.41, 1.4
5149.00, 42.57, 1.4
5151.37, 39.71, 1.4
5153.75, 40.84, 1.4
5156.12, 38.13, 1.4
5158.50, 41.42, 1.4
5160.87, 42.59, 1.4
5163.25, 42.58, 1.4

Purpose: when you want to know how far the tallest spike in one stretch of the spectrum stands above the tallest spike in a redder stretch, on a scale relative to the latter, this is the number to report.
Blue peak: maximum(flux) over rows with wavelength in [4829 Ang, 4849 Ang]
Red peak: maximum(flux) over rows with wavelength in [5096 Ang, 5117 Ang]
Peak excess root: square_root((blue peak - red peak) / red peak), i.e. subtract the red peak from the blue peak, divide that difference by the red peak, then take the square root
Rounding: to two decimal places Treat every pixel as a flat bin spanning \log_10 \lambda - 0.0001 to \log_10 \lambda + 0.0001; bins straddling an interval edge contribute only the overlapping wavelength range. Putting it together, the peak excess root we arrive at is 0.29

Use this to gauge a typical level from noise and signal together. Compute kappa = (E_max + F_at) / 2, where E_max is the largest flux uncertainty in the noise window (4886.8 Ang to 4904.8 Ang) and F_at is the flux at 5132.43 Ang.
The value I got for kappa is 21.9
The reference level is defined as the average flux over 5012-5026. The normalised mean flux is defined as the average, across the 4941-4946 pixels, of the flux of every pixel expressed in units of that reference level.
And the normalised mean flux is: 1.019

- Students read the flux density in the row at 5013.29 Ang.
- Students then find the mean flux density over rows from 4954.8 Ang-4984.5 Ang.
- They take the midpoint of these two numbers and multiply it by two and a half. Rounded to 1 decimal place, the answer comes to 108.3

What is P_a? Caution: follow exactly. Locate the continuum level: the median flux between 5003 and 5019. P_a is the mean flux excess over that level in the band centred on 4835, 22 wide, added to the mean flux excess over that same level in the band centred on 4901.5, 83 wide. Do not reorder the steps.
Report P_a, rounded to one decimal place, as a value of 5.4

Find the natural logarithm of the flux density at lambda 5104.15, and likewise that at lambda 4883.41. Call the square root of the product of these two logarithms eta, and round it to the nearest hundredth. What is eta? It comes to 3.77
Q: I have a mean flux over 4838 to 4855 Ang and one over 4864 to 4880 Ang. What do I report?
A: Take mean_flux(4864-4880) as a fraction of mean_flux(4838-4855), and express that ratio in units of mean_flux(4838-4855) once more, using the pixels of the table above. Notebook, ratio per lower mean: 0.0223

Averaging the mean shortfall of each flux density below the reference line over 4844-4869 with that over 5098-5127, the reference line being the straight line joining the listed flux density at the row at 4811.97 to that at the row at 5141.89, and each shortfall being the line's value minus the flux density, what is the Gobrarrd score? 0.6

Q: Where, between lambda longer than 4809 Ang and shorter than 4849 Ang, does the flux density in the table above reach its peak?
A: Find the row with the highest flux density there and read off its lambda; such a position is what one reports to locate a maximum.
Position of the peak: 4827.51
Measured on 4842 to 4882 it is 4849.79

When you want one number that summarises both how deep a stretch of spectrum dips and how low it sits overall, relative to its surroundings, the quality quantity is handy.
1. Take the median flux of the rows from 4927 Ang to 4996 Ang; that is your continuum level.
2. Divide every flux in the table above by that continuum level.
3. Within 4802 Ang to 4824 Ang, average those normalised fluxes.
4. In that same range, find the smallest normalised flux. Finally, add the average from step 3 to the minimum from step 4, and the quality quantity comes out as 2.02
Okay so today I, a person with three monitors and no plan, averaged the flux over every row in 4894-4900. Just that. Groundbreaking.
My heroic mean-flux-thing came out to 44.5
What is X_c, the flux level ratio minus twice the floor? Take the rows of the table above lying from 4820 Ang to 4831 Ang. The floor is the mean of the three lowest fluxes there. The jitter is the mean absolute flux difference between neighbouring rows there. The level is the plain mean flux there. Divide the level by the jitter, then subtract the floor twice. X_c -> -74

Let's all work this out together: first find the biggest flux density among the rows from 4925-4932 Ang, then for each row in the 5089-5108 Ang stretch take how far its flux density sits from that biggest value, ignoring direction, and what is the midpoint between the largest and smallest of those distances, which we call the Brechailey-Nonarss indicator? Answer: 6.0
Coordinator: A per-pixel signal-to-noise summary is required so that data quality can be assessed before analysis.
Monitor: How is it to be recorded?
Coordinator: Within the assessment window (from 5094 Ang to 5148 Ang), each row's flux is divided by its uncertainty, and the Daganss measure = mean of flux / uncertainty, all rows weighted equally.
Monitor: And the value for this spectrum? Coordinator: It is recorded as 29.7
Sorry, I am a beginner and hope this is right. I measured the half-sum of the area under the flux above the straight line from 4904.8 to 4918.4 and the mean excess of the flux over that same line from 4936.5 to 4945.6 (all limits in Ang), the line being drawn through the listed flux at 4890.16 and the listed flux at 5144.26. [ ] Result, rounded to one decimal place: -4.8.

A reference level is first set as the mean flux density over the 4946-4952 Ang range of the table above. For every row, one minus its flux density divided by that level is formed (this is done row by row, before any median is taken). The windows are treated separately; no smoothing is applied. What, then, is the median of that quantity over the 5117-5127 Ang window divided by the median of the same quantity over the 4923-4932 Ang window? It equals 2.4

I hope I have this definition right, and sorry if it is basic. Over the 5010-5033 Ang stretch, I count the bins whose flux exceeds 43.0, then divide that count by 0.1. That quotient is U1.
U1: 70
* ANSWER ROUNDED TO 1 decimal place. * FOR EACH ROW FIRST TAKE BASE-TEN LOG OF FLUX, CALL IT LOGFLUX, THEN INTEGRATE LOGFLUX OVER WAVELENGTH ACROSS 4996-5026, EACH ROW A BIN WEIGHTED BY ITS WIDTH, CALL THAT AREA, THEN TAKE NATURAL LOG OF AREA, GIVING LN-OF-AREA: 3.9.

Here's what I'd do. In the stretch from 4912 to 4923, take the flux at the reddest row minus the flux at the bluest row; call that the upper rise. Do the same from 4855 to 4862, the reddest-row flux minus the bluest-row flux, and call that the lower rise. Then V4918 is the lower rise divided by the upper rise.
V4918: -2.5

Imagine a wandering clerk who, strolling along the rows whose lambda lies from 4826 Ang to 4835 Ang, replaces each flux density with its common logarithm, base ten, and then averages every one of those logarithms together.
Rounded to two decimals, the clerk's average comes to 1.67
